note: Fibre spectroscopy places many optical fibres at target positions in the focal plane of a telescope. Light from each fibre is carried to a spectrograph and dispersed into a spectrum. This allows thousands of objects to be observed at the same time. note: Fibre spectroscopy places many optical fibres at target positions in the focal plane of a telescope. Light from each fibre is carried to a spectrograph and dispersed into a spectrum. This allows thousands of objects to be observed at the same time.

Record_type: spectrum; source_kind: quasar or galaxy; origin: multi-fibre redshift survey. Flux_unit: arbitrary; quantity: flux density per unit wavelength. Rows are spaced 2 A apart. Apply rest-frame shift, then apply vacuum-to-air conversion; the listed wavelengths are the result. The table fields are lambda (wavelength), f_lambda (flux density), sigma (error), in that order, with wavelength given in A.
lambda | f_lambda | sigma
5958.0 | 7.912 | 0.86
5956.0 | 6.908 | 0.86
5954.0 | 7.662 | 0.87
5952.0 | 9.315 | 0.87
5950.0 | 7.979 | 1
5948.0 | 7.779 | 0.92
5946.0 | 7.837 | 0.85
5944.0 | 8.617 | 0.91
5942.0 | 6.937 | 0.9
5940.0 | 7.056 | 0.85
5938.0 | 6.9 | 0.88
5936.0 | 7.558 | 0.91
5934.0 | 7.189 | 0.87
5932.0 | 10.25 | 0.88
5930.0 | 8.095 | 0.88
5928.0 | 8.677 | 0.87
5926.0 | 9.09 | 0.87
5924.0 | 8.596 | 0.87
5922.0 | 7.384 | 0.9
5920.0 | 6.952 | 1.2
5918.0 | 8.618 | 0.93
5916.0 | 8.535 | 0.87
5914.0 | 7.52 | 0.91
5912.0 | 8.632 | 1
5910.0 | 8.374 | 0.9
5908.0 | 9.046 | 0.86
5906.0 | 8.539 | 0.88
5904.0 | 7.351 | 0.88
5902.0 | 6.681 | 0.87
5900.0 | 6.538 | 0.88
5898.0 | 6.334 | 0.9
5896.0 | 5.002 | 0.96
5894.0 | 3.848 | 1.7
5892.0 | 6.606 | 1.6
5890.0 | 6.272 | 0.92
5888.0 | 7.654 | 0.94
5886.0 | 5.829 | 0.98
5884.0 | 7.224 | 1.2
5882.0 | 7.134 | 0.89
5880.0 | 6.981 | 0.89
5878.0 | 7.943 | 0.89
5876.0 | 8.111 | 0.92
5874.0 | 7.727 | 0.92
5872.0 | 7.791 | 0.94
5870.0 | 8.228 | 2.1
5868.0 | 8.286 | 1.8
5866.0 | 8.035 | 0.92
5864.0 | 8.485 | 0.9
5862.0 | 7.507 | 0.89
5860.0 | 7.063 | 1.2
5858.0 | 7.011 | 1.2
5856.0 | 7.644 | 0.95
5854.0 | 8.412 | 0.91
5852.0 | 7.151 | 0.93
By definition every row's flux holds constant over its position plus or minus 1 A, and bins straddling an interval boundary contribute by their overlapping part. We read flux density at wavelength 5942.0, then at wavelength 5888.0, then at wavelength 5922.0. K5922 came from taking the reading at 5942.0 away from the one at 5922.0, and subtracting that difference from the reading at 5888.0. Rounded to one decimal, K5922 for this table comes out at 7.2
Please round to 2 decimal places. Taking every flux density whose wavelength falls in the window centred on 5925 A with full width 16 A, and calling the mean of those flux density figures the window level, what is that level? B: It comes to 8.46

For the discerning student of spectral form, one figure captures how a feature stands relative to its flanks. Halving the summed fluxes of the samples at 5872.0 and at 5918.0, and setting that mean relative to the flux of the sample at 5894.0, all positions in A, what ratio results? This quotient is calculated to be 2.13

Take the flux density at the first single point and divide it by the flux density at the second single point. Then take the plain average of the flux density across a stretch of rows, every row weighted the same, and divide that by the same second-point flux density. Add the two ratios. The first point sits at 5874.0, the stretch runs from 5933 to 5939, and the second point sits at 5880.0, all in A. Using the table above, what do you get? 2.14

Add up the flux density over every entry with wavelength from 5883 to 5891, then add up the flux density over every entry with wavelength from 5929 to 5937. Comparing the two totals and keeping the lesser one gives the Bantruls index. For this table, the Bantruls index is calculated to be 27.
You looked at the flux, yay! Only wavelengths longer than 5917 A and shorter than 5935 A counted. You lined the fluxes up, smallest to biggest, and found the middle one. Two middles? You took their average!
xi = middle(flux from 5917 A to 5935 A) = 8.6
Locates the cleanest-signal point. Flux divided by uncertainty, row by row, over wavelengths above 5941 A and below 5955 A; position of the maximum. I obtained 5952.0 A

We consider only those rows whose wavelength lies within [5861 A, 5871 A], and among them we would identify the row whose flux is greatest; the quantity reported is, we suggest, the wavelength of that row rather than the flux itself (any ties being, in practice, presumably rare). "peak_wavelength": 5864.0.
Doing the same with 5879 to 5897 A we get 5888.0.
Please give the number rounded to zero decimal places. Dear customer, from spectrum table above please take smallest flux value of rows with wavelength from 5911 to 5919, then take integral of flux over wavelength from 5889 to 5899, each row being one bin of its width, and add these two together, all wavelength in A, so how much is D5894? 64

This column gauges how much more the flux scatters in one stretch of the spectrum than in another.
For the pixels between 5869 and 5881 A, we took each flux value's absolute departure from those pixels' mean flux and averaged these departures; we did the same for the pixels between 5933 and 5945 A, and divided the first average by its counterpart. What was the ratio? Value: 0.6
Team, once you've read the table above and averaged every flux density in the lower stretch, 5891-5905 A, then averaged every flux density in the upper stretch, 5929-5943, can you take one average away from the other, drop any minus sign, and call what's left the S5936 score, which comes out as 1.7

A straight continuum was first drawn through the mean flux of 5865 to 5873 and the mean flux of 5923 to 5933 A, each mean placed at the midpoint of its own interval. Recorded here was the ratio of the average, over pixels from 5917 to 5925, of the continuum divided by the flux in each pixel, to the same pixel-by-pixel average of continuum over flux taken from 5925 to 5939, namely 1.02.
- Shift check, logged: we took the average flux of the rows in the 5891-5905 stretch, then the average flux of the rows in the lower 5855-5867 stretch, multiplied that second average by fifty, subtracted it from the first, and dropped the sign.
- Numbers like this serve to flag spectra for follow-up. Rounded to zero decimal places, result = 375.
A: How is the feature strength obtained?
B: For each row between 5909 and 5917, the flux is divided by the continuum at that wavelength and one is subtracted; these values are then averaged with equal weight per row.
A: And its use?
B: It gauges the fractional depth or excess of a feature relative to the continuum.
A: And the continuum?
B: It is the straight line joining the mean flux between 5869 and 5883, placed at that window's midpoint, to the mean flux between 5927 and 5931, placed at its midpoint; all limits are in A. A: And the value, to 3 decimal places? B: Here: 0.011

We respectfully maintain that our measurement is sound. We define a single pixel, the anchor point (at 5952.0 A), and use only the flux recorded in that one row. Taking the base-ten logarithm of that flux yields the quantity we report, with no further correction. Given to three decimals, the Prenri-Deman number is 0.969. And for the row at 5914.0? 0.876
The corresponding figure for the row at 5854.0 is 0.925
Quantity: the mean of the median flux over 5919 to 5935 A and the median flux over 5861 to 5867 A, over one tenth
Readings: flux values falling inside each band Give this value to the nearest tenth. 81.9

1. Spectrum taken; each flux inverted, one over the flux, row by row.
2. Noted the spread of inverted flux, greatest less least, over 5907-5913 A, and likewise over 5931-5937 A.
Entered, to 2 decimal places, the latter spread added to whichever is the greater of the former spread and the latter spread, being 0.08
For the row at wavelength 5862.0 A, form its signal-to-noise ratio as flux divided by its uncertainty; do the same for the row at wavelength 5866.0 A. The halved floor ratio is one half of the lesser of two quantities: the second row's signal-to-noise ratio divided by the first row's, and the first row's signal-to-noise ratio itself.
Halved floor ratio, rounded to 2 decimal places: 0.52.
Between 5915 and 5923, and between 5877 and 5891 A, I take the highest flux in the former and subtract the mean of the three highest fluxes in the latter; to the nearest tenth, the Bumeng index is 1.0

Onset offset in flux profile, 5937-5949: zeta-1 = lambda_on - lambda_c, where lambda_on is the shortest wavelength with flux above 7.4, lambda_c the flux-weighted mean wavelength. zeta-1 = 0.8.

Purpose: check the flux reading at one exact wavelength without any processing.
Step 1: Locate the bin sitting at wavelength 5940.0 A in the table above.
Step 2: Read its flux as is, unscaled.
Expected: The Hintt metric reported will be 7.056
